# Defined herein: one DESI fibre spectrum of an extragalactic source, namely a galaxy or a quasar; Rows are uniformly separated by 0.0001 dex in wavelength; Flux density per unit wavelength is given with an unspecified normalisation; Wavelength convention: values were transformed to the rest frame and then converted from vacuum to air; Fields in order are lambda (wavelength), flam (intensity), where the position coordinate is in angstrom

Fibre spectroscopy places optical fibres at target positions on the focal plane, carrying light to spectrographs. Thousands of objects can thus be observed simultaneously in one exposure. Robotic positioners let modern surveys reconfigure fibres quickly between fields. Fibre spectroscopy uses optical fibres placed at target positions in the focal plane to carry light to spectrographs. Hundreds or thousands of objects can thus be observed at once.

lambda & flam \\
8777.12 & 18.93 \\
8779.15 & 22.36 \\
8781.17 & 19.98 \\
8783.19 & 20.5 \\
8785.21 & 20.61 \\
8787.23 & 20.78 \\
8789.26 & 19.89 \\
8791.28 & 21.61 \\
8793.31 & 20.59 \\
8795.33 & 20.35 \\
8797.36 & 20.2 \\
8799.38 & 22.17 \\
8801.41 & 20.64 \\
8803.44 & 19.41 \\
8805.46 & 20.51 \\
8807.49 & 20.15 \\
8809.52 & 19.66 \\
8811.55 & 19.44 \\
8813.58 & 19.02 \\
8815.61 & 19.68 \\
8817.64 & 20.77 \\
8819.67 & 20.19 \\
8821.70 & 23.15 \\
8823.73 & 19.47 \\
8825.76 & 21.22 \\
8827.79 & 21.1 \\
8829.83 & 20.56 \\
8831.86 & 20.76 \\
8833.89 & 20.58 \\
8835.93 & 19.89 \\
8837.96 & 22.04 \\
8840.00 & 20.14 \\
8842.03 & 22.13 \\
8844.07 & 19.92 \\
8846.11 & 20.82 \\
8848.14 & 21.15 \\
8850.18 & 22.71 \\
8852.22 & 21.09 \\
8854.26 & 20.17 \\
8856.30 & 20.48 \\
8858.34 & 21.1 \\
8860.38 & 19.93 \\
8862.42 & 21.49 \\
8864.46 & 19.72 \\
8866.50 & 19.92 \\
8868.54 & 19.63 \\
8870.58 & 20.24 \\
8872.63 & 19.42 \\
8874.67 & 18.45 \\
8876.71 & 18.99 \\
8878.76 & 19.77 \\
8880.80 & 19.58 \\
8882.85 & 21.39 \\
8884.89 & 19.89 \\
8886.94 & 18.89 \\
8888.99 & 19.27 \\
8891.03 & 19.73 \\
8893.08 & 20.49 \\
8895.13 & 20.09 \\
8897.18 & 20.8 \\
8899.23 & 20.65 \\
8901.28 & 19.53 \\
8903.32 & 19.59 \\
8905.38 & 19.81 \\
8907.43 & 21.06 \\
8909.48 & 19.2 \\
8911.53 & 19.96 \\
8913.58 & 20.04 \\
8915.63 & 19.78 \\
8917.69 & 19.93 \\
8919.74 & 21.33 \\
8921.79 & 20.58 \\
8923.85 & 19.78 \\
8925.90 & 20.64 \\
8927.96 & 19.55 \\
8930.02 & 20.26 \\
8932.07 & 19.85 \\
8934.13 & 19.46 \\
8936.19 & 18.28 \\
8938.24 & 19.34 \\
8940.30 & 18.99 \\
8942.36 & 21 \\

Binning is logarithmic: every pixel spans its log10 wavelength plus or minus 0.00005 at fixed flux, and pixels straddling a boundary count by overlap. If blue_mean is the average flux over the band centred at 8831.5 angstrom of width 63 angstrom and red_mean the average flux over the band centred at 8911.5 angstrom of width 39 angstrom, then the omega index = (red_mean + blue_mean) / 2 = 20.4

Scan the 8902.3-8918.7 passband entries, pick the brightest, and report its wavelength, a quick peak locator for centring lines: 8907.43 angstrom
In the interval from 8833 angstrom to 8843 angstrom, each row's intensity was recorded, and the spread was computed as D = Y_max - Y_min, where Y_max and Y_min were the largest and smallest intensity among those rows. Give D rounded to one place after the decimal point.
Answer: 2.2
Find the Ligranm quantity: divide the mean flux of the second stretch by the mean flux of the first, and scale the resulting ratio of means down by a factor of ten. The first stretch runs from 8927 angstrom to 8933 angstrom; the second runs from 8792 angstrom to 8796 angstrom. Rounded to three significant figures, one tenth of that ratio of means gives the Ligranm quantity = 0.103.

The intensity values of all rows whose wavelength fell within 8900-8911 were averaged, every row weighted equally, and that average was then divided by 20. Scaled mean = 0.99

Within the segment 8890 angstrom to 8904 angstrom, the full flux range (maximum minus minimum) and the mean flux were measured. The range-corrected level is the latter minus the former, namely 18.9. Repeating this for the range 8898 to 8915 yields 18.1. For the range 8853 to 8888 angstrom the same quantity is 16.9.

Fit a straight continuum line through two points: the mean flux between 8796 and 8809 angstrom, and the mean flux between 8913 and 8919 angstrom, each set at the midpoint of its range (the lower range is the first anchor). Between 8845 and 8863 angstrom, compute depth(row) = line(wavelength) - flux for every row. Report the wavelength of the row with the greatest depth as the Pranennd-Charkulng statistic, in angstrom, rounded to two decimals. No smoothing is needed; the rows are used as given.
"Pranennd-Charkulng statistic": 8860.38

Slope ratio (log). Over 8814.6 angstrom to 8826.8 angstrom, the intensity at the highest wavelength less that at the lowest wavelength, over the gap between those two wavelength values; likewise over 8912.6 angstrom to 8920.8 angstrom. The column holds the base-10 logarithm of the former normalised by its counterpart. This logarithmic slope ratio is -0.1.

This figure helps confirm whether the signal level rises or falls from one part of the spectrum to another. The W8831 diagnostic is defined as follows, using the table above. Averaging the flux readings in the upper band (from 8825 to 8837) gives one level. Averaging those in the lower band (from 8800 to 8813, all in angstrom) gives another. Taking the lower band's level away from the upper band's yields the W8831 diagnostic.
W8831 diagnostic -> 0.7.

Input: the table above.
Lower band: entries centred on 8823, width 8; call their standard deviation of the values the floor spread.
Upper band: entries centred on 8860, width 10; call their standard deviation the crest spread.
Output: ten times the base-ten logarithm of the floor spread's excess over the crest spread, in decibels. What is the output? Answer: -1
